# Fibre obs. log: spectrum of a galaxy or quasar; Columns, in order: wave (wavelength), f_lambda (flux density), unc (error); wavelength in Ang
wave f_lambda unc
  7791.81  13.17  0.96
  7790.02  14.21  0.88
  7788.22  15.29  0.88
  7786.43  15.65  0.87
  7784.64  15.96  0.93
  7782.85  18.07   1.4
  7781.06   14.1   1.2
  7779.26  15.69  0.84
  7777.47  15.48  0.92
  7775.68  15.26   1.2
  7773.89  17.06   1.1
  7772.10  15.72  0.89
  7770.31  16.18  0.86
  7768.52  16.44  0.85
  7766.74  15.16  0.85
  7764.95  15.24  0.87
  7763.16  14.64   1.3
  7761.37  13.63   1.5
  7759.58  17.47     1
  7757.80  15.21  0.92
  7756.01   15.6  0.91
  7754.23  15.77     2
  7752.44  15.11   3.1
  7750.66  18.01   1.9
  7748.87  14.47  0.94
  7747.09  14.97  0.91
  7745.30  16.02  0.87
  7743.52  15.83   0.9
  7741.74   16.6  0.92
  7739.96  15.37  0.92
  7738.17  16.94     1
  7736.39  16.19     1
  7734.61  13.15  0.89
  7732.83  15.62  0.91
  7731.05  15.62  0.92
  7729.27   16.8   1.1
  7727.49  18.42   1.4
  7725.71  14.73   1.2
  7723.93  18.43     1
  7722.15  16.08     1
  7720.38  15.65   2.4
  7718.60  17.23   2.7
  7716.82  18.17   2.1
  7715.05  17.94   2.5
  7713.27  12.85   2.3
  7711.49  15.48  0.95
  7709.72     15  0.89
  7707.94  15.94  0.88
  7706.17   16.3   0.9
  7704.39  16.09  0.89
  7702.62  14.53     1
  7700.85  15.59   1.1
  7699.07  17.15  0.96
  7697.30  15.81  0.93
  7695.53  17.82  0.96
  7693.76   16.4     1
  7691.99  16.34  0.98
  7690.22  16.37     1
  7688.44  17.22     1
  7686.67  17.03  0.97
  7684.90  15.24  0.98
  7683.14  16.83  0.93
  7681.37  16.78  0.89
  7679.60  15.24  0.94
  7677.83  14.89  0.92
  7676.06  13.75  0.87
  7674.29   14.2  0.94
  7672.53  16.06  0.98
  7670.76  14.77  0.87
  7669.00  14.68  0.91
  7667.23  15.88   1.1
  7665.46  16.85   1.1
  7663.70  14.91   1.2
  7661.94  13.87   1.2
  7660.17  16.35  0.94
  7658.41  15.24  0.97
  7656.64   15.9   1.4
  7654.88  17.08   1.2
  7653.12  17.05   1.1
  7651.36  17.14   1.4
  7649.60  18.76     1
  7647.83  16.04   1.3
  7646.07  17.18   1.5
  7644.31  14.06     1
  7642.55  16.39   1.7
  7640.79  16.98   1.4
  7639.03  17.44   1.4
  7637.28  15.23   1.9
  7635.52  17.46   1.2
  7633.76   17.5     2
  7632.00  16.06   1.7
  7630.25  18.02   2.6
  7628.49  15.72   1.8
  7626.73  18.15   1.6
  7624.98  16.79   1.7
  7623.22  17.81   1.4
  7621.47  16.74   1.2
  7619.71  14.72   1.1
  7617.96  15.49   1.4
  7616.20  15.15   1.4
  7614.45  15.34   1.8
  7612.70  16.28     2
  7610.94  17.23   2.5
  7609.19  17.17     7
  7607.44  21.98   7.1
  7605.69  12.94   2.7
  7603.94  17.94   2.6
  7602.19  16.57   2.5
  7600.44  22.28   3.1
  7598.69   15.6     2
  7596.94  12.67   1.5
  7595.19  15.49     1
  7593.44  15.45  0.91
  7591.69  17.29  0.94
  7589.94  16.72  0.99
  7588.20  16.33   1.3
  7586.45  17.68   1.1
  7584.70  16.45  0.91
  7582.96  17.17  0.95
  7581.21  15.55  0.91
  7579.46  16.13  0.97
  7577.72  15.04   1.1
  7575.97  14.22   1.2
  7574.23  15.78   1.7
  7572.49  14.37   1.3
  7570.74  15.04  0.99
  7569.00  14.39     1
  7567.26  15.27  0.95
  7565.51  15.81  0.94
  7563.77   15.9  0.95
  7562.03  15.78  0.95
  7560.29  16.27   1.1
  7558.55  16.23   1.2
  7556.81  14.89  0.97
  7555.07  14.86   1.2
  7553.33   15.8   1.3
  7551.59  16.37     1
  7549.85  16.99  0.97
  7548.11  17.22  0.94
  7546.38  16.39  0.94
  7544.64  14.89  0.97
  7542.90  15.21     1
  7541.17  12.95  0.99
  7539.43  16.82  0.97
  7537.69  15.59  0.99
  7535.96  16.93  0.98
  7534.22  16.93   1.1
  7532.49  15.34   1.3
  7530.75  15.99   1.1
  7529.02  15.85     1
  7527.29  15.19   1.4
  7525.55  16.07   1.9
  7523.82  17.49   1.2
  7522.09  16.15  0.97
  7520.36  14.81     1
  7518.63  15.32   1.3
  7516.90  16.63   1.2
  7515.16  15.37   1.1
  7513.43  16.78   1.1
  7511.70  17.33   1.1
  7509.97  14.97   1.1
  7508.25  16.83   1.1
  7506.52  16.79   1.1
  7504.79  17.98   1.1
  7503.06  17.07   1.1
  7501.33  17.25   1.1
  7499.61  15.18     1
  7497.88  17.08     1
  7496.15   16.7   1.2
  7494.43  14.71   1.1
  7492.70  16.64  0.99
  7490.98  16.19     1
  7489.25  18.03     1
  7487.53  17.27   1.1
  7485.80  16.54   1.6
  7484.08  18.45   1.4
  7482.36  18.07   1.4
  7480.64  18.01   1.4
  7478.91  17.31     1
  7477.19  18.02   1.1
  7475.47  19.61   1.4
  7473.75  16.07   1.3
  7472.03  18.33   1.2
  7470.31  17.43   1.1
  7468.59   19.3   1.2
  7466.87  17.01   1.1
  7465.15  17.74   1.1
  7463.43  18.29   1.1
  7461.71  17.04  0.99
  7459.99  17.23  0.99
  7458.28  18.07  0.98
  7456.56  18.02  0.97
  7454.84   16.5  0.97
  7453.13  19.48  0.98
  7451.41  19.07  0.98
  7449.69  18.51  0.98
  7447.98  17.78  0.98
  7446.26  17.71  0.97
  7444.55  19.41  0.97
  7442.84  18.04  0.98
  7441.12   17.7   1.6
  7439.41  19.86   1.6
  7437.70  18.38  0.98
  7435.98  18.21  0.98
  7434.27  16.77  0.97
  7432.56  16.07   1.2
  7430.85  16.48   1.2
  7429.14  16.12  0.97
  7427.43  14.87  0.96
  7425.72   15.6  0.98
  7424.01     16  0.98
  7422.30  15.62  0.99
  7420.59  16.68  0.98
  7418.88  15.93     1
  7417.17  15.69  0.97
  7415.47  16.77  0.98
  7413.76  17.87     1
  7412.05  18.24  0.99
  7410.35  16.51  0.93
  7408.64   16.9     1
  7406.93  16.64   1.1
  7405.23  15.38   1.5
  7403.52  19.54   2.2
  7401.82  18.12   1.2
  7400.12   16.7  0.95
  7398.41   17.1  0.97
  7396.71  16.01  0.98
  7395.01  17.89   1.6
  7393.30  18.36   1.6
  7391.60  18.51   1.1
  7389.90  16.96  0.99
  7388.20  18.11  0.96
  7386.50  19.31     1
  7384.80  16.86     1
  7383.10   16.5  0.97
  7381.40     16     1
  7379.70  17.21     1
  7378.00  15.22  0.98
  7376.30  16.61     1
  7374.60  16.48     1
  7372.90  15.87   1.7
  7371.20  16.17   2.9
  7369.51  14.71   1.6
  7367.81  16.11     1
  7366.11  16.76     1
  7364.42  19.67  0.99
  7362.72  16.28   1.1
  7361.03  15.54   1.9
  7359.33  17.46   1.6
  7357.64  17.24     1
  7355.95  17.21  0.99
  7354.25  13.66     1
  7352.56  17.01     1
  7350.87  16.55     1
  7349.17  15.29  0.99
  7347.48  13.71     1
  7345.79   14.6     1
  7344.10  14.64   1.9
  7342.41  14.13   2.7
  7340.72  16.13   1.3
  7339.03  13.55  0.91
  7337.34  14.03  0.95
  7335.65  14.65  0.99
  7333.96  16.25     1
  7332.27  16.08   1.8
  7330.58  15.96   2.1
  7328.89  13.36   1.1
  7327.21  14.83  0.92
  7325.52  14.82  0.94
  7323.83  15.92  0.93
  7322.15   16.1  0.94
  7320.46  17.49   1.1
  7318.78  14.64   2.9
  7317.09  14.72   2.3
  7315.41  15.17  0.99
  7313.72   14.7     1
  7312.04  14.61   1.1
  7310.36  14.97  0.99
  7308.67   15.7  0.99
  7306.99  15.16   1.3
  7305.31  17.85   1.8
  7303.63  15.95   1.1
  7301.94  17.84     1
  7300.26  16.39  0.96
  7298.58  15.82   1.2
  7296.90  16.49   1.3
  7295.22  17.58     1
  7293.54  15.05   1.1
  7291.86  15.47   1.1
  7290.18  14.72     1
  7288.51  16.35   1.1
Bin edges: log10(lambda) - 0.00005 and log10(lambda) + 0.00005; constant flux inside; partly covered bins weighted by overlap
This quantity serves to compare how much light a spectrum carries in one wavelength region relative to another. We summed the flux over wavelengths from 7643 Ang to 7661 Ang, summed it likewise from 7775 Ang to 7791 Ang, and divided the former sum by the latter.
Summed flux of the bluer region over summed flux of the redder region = 1.2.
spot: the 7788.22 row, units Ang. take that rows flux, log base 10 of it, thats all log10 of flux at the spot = 1.18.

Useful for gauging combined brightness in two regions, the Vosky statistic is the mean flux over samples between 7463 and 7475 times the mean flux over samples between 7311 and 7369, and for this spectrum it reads 276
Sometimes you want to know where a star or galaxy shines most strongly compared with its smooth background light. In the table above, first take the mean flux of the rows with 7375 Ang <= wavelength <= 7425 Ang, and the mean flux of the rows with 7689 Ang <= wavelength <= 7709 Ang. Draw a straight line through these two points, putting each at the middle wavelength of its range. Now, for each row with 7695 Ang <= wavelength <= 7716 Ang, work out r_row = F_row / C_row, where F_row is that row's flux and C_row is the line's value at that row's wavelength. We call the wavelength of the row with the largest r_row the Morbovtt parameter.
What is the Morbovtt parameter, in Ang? 7715.05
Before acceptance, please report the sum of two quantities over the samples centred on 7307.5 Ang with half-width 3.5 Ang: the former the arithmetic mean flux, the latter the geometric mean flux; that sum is 31.8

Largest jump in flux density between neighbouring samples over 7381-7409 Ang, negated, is -4.2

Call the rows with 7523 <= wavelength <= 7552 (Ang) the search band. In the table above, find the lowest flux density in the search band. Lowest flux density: 12.95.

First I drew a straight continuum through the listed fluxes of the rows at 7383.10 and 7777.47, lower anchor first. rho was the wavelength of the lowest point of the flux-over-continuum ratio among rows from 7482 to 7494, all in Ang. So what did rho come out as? 7490.98 Ang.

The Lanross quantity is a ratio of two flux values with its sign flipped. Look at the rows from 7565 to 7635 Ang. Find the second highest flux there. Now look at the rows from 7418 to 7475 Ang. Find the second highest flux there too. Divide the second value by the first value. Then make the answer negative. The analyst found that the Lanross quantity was -0.89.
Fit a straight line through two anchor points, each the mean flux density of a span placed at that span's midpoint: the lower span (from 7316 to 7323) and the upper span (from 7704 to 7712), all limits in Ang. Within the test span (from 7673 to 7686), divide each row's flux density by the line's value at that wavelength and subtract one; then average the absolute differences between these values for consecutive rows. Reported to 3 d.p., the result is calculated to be 0.054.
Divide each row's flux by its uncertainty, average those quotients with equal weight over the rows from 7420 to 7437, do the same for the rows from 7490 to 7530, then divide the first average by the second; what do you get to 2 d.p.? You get 1.10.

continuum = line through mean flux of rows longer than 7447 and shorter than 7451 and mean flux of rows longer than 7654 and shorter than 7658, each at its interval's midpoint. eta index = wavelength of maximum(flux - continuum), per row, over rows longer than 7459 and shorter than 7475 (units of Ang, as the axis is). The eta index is 7468.59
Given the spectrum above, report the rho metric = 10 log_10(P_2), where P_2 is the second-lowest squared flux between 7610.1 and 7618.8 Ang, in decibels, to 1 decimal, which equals 23.7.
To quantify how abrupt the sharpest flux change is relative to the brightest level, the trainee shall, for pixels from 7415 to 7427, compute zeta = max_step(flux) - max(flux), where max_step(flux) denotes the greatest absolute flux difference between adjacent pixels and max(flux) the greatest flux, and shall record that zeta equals -15.7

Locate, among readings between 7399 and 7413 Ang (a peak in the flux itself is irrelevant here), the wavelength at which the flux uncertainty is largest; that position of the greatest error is 7403.52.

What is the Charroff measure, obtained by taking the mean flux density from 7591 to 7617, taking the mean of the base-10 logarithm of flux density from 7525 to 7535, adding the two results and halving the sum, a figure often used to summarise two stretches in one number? 8.91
